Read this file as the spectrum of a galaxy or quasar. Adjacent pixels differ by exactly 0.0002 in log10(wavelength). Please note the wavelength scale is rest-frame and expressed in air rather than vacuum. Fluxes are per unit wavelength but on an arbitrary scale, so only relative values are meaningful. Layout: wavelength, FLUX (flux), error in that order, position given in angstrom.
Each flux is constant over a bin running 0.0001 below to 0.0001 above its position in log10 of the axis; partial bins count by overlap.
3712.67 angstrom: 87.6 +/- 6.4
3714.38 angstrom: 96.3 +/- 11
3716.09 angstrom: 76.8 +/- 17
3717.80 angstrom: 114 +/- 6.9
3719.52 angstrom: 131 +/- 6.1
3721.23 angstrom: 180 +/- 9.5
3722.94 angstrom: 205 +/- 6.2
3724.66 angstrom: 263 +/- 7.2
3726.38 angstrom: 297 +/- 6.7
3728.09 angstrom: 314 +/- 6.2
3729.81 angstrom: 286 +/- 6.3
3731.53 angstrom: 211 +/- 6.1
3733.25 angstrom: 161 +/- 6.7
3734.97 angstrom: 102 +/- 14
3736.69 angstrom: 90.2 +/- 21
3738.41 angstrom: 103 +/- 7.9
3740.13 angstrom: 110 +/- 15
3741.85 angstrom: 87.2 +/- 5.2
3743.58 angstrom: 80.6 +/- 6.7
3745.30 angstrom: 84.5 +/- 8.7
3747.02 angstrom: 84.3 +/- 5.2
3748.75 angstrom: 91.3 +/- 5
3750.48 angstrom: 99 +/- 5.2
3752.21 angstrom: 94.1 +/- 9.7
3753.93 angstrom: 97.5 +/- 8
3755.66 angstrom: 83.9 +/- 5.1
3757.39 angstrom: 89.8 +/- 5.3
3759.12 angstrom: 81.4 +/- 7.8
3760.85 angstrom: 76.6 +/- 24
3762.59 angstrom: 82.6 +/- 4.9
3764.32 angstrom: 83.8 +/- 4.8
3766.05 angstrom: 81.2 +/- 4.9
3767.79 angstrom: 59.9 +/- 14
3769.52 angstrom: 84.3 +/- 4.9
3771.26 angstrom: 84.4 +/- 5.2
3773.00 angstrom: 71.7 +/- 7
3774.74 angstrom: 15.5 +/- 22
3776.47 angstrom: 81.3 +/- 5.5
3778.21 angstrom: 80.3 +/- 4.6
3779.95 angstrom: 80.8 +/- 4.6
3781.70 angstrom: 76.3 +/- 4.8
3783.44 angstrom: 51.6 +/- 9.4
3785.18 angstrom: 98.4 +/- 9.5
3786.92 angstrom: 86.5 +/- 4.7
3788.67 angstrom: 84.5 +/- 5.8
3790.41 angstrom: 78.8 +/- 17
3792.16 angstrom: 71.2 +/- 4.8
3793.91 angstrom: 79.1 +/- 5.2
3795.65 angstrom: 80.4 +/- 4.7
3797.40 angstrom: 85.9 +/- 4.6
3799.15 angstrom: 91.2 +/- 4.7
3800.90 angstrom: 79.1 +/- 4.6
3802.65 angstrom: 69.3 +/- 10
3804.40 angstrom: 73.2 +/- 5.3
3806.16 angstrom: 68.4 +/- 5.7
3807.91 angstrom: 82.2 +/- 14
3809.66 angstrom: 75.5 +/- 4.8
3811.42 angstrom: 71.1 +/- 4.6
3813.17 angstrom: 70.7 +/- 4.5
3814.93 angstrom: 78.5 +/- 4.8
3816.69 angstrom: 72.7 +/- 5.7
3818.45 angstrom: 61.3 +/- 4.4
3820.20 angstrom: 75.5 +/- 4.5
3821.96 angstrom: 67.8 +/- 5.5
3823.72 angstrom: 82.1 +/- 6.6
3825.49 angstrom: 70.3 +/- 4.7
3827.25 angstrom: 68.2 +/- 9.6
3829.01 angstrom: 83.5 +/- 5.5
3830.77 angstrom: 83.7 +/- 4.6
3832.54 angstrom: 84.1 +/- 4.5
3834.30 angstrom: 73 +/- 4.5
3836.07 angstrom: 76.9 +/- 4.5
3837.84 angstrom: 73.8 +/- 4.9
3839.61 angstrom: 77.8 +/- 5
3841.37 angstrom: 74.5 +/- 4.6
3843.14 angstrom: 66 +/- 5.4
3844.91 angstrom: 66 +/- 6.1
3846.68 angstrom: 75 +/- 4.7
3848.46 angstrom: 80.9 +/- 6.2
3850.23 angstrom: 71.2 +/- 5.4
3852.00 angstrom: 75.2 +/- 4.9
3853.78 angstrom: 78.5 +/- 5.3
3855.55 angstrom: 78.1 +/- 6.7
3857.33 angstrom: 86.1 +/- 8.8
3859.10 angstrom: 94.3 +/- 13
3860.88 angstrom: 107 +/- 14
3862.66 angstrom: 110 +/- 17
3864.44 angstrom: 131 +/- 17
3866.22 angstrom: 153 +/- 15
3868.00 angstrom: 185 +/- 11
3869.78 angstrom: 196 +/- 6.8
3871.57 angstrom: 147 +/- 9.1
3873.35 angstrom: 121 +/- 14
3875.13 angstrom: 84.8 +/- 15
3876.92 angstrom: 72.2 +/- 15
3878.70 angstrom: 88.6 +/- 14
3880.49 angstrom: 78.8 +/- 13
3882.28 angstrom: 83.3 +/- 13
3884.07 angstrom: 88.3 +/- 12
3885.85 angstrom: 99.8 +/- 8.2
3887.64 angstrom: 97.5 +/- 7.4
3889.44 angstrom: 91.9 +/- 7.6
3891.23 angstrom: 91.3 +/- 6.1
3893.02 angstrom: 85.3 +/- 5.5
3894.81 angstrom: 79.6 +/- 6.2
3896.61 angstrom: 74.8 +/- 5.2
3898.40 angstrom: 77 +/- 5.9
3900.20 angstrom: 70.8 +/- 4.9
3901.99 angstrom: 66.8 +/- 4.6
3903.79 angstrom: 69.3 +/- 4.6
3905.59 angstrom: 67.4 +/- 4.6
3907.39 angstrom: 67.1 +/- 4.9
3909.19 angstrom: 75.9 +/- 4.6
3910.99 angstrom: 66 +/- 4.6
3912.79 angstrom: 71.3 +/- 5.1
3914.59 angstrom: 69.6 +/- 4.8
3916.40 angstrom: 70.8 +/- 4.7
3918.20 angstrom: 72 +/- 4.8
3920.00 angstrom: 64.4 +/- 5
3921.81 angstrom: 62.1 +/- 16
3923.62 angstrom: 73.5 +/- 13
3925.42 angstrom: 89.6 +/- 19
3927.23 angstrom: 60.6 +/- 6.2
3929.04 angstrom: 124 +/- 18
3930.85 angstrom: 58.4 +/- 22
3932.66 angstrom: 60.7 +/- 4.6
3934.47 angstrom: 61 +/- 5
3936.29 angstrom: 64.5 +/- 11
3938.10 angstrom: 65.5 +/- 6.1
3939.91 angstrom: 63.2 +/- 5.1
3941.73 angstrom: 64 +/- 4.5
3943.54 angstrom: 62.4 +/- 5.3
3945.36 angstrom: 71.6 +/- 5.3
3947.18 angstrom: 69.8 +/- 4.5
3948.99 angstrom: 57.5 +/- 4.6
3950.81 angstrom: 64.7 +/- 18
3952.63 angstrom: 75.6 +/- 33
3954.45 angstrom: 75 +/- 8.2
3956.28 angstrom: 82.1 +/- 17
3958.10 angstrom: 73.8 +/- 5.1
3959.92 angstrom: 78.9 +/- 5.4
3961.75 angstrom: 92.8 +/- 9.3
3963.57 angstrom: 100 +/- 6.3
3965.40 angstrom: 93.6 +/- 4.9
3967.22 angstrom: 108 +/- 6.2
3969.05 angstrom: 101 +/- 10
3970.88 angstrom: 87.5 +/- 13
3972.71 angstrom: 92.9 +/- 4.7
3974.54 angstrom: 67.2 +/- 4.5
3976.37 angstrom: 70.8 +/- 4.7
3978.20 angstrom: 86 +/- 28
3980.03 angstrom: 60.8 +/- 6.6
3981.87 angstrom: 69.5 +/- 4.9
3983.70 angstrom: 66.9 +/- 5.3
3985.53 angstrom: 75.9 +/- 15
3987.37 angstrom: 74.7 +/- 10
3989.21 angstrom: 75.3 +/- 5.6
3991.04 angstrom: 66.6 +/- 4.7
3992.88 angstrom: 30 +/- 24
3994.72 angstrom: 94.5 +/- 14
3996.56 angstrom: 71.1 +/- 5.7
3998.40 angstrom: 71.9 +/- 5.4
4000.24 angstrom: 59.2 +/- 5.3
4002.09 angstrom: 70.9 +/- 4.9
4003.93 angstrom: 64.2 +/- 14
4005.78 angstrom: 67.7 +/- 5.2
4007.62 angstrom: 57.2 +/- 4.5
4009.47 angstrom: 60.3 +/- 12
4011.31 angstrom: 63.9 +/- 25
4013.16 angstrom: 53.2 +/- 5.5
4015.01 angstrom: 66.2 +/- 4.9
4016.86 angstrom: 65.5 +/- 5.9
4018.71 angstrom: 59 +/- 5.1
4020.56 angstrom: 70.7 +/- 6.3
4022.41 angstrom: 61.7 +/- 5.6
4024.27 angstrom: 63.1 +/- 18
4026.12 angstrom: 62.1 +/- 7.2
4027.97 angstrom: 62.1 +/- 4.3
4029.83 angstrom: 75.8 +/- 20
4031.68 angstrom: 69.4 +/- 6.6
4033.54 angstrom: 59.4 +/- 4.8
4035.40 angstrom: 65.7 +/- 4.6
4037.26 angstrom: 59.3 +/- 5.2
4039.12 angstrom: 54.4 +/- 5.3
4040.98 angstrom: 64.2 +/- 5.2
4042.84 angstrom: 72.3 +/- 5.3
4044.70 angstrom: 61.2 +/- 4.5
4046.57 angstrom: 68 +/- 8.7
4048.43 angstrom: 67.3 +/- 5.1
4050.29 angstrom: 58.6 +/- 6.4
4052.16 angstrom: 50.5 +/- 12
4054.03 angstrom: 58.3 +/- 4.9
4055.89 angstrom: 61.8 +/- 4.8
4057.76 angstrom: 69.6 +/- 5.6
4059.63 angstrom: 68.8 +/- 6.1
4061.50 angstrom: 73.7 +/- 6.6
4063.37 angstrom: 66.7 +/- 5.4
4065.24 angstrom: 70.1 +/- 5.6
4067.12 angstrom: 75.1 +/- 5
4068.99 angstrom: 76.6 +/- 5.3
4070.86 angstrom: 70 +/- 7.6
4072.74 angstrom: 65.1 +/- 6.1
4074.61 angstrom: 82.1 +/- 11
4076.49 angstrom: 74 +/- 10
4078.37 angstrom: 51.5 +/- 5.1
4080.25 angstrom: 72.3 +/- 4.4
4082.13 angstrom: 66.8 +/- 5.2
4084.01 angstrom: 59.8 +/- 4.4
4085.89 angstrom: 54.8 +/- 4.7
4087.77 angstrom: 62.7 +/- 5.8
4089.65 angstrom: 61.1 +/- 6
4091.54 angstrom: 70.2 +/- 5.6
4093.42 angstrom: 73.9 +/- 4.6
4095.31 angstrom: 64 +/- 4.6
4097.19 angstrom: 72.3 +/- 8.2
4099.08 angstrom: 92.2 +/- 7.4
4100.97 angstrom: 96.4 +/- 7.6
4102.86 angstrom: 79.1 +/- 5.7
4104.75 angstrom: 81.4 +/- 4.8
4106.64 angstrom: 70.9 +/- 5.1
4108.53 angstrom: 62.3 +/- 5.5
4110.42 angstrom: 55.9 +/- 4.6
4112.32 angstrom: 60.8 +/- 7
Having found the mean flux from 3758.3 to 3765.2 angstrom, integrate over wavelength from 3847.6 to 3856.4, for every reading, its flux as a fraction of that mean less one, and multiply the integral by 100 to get -47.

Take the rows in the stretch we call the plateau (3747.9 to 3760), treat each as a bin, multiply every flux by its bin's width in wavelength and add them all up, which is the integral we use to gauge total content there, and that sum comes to 1101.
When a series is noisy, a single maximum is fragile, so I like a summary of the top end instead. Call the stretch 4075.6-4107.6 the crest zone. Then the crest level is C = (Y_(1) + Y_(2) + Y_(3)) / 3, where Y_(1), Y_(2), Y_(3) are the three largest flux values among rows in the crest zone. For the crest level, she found 90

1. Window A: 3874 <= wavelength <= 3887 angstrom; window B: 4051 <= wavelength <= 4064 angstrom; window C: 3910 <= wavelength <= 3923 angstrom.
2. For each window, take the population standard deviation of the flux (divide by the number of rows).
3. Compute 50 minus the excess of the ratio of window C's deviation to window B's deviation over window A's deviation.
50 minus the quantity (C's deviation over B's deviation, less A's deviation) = 57.5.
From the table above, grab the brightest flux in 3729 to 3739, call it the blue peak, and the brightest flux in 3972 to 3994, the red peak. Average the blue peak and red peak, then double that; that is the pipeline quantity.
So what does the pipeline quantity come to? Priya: 379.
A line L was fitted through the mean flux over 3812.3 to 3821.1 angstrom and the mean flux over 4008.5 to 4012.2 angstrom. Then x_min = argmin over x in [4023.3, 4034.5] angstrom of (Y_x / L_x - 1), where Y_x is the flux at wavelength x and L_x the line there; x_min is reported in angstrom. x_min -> 4033.54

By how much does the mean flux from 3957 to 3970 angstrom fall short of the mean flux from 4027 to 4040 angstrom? -29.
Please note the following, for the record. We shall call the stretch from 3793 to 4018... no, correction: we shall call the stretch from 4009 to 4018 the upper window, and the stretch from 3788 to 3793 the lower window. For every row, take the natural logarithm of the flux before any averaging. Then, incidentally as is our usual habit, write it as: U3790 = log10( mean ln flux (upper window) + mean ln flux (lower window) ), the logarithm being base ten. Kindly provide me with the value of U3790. 0.928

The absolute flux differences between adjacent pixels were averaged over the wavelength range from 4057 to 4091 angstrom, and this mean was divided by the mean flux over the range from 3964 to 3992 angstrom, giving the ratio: 0.095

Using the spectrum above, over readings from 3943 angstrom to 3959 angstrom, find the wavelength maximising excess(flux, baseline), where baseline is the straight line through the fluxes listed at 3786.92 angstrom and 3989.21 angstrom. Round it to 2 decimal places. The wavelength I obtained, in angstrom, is 3956.28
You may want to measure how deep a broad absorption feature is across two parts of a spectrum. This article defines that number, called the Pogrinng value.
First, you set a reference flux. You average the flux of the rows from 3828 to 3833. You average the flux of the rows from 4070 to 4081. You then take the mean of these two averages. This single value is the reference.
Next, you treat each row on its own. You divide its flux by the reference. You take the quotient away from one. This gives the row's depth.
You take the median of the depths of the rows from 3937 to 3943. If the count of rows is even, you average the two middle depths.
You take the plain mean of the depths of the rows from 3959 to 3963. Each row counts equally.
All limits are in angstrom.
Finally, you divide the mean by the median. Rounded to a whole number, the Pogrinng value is -1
